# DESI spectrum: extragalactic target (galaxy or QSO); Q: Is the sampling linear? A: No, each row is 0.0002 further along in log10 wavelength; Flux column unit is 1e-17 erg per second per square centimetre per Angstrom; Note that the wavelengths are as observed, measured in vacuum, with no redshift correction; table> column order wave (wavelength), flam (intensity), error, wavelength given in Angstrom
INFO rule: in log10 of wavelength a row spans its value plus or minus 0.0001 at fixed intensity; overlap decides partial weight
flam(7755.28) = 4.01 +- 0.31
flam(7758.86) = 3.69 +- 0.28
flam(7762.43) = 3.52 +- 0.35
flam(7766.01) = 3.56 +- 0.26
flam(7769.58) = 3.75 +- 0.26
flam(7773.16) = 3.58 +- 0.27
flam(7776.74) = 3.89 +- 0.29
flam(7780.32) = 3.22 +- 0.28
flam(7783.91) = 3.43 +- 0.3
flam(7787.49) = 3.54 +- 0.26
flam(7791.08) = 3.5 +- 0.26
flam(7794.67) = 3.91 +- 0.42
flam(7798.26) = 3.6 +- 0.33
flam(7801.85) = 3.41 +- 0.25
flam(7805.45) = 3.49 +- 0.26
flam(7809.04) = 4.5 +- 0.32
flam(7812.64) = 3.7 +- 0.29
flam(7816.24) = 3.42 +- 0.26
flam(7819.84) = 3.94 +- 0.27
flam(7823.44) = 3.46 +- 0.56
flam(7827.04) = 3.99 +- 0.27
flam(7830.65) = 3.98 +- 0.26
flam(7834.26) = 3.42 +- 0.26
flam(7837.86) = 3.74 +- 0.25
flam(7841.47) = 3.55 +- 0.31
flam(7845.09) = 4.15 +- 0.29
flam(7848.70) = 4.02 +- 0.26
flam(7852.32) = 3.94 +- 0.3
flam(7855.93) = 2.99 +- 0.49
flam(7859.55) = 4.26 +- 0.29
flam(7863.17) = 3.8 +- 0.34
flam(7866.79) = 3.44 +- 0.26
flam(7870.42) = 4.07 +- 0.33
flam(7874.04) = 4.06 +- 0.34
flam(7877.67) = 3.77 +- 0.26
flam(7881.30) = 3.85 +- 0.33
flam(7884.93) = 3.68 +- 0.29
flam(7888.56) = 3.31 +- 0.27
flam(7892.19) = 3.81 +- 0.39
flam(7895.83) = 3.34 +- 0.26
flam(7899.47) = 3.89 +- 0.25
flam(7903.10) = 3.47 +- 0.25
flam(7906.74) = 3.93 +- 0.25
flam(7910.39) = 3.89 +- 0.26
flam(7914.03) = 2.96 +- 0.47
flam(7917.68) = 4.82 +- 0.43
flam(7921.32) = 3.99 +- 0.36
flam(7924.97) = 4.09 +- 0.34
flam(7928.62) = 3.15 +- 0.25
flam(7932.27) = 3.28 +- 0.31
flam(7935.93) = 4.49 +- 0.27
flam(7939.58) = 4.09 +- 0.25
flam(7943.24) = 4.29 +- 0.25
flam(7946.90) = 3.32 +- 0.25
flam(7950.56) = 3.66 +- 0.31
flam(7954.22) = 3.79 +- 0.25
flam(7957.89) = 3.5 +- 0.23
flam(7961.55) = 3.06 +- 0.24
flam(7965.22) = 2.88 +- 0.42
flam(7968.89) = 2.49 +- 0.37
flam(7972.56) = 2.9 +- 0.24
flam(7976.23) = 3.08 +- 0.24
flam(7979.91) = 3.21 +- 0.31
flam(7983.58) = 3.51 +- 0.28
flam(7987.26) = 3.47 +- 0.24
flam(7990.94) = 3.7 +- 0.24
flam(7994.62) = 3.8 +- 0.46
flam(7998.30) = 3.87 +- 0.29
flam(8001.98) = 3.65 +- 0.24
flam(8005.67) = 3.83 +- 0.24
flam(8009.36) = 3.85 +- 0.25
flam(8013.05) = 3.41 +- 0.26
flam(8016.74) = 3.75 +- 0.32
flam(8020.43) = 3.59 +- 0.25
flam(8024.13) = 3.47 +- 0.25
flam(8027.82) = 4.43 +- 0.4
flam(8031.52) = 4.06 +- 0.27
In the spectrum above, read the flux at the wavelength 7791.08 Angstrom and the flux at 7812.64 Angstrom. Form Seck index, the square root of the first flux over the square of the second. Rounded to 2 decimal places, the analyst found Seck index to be 0.51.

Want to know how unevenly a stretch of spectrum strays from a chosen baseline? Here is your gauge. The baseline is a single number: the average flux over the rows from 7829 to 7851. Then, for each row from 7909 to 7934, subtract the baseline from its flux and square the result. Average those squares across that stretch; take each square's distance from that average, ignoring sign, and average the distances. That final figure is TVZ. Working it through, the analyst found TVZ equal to 0.31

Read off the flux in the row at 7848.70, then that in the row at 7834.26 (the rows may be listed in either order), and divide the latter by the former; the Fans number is 0.85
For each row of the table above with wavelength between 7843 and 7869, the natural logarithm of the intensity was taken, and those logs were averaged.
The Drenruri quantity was 1.33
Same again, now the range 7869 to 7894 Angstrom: 1.33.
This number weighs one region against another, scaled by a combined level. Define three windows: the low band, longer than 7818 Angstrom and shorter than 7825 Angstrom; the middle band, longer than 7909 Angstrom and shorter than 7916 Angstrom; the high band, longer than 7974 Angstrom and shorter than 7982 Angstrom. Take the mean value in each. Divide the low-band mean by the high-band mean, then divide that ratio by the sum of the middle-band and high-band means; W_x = 0.179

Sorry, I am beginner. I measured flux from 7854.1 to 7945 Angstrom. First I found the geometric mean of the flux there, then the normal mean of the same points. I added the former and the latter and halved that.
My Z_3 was 3.8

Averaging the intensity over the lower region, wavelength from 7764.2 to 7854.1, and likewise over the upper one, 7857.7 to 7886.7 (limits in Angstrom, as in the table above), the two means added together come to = 7.6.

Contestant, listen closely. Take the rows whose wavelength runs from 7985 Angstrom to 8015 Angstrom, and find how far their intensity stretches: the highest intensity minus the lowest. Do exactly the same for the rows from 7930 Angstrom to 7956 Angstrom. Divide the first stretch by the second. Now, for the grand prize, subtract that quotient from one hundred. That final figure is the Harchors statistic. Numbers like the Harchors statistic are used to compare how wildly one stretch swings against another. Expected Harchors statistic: 99.6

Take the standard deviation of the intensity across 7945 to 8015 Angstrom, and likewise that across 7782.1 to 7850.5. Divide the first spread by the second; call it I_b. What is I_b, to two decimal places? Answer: 1.27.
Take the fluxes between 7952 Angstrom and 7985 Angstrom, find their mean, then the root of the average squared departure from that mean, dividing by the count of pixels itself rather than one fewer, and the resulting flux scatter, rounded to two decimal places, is 0.37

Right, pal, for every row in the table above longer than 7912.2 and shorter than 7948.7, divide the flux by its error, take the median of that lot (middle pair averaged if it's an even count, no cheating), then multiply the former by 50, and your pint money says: 616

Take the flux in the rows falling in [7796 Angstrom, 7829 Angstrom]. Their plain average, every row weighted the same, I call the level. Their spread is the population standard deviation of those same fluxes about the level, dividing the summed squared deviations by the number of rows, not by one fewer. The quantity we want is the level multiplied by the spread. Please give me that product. 1.3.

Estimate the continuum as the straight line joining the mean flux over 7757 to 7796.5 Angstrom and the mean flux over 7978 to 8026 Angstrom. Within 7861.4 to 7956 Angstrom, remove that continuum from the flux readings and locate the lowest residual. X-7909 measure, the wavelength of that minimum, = 7914.03 Angstrom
